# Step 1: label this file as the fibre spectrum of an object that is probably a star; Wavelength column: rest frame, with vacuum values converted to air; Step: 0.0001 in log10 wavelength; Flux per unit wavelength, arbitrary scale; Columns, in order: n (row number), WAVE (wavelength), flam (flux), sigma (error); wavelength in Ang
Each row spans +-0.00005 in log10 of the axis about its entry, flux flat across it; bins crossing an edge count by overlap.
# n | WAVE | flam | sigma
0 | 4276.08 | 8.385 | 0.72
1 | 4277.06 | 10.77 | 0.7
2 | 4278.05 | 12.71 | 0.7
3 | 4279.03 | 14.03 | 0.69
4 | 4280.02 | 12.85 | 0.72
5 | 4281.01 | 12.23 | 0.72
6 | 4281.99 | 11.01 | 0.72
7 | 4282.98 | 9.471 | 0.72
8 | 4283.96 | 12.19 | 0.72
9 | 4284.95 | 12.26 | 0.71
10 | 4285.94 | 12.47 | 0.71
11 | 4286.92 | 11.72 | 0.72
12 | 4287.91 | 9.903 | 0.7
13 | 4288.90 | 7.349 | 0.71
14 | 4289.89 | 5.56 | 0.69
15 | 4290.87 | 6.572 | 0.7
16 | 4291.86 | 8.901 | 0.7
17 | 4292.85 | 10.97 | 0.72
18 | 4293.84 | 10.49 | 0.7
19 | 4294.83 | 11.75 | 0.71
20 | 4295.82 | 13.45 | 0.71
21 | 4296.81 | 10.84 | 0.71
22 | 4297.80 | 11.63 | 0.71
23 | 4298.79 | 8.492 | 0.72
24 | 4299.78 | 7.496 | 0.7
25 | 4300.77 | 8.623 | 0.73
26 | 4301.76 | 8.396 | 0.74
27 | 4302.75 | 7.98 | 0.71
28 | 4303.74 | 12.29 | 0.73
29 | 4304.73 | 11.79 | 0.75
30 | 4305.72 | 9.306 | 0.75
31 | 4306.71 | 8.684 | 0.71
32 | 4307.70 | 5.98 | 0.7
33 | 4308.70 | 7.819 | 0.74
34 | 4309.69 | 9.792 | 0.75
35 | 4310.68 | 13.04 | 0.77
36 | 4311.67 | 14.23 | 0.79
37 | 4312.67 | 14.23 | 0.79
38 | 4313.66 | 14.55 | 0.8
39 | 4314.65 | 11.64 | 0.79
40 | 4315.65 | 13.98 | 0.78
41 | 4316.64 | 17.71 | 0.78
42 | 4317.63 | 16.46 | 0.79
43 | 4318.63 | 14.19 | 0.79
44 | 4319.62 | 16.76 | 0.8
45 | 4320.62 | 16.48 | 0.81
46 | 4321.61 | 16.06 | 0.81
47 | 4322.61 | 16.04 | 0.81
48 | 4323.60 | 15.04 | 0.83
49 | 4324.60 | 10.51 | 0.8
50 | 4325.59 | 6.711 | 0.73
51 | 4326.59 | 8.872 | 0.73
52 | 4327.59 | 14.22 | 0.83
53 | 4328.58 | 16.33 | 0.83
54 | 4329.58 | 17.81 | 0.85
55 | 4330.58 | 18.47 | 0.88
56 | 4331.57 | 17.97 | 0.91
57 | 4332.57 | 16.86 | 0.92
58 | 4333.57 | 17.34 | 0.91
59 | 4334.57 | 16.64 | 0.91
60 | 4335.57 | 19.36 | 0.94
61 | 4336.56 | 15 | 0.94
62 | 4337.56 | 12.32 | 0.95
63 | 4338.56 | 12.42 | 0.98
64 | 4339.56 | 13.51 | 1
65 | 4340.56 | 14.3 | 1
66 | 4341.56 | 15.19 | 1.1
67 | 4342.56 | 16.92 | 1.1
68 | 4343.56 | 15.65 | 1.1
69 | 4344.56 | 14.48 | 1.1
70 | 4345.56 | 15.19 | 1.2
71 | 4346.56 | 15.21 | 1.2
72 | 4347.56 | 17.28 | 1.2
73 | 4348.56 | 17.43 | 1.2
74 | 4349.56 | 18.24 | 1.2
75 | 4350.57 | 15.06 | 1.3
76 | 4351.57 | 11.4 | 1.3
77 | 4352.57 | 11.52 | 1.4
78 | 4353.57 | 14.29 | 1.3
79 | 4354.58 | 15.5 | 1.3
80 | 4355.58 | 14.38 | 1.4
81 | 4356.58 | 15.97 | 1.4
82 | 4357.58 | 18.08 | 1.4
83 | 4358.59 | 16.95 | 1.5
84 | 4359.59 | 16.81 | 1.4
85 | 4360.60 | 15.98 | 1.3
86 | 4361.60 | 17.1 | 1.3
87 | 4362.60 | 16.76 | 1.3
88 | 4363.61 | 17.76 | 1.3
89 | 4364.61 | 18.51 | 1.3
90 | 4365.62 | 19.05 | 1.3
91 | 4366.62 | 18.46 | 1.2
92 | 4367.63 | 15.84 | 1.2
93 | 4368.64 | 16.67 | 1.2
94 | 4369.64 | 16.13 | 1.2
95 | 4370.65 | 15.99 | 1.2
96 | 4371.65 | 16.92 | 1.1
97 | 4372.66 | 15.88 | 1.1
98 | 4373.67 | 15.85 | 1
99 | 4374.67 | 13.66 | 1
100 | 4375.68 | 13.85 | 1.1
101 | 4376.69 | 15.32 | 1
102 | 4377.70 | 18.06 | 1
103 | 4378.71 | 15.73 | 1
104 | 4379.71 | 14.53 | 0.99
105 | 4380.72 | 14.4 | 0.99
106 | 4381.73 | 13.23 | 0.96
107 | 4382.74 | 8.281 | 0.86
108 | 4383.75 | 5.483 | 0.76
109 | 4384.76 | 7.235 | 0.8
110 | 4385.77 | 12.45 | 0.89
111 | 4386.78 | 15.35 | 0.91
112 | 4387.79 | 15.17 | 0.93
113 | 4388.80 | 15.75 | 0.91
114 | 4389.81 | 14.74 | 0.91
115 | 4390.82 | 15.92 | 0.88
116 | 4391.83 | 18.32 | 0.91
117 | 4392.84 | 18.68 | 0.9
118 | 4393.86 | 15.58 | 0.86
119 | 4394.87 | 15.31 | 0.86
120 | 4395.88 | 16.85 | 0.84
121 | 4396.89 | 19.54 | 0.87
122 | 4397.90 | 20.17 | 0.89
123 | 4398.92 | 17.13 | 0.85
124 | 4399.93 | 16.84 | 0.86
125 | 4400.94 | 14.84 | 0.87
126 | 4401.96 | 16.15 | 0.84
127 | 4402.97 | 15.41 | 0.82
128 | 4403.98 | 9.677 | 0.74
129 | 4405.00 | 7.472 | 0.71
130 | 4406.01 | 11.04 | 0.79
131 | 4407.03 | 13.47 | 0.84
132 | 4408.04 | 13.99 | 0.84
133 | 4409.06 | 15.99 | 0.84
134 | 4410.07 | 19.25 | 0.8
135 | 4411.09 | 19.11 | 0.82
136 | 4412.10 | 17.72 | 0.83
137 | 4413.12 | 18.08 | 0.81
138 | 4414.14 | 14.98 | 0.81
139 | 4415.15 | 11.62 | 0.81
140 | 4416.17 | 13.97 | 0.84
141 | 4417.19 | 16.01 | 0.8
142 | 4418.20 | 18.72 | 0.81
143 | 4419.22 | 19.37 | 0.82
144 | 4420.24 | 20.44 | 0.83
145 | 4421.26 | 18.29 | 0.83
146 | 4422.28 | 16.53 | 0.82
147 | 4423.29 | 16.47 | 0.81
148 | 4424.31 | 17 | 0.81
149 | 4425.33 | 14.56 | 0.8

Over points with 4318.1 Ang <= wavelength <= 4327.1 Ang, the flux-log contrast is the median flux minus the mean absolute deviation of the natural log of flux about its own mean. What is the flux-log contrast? 14.8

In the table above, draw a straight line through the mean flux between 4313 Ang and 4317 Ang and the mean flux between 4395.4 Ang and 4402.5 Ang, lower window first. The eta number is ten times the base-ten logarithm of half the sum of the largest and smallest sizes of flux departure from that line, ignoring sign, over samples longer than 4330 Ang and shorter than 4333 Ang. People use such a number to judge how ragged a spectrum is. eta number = 4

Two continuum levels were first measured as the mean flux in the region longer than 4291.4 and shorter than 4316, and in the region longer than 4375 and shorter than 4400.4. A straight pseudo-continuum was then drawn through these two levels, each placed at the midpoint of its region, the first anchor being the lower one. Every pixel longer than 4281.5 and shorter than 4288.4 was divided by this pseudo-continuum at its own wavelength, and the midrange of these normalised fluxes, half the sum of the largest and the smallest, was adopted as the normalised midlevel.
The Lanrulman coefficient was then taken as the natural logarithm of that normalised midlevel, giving 0.13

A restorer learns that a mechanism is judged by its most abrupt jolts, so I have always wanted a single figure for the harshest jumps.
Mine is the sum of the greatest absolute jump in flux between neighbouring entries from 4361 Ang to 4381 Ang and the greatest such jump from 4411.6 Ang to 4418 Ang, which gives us 6.1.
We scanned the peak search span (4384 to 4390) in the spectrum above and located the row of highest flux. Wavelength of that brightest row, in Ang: 4388.80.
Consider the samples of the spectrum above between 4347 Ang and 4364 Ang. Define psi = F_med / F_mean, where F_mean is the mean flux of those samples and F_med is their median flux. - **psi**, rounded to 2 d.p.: 1.05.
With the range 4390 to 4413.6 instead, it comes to 1.01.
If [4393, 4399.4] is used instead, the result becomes 0.97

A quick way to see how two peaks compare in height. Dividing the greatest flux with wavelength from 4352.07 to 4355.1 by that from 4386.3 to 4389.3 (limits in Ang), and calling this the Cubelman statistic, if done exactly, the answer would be 0.98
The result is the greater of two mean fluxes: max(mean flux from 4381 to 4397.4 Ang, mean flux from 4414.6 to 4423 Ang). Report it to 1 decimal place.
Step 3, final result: 16.9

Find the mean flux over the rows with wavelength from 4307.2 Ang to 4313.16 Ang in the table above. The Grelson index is 10.8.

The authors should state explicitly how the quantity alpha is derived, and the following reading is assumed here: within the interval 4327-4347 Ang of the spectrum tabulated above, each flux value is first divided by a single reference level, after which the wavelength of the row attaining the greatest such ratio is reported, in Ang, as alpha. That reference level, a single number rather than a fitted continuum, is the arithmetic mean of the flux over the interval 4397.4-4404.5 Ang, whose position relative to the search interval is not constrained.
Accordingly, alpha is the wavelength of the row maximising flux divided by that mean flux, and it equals 4335.57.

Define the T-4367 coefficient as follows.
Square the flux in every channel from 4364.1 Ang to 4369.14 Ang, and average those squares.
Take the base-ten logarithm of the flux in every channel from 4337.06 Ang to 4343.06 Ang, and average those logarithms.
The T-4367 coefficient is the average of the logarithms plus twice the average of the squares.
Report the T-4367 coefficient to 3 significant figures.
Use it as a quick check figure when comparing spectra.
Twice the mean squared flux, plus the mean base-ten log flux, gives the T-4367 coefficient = 631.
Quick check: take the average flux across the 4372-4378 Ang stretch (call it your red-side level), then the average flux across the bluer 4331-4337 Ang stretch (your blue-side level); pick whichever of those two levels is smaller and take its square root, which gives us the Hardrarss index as 3.9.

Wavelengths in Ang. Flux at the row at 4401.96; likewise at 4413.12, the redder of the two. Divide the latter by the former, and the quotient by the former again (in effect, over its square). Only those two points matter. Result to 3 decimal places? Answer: 0.069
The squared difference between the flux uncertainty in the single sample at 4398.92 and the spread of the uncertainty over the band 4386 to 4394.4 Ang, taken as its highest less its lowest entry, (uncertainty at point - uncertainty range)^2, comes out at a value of 0.6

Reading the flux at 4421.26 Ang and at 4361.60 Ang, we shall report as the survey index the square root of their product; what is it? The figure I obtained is 18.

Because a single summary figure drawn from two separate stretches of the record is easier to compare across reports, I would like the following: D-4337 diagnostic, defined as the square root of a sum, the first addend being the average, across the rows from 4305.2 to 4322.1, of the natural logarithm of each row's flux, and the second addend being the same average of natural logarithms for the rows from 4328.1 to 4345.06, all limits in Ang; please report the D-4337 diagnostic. 2.30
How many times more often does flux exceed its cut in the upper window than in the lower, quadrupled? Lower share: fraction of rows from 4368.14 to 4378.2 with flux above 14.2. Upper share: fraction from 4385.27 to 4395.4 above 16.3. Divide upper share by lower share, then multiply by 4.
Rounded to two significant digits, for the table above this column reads 1.0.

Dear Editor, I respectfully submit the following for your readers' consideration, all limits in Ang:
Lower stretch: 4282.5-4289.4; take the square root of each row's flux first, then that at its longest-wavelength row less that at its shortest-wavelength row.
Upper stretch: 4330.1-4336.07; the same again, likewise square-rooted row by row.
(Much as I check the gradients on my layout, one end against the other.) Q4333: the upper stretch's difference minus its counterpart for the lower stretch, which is 0.5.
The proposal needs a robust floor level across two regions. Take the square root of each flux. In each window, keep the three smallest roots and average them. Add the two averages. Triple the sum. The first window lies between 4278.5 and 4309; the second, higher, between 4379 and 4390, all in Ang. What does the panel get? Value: 15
